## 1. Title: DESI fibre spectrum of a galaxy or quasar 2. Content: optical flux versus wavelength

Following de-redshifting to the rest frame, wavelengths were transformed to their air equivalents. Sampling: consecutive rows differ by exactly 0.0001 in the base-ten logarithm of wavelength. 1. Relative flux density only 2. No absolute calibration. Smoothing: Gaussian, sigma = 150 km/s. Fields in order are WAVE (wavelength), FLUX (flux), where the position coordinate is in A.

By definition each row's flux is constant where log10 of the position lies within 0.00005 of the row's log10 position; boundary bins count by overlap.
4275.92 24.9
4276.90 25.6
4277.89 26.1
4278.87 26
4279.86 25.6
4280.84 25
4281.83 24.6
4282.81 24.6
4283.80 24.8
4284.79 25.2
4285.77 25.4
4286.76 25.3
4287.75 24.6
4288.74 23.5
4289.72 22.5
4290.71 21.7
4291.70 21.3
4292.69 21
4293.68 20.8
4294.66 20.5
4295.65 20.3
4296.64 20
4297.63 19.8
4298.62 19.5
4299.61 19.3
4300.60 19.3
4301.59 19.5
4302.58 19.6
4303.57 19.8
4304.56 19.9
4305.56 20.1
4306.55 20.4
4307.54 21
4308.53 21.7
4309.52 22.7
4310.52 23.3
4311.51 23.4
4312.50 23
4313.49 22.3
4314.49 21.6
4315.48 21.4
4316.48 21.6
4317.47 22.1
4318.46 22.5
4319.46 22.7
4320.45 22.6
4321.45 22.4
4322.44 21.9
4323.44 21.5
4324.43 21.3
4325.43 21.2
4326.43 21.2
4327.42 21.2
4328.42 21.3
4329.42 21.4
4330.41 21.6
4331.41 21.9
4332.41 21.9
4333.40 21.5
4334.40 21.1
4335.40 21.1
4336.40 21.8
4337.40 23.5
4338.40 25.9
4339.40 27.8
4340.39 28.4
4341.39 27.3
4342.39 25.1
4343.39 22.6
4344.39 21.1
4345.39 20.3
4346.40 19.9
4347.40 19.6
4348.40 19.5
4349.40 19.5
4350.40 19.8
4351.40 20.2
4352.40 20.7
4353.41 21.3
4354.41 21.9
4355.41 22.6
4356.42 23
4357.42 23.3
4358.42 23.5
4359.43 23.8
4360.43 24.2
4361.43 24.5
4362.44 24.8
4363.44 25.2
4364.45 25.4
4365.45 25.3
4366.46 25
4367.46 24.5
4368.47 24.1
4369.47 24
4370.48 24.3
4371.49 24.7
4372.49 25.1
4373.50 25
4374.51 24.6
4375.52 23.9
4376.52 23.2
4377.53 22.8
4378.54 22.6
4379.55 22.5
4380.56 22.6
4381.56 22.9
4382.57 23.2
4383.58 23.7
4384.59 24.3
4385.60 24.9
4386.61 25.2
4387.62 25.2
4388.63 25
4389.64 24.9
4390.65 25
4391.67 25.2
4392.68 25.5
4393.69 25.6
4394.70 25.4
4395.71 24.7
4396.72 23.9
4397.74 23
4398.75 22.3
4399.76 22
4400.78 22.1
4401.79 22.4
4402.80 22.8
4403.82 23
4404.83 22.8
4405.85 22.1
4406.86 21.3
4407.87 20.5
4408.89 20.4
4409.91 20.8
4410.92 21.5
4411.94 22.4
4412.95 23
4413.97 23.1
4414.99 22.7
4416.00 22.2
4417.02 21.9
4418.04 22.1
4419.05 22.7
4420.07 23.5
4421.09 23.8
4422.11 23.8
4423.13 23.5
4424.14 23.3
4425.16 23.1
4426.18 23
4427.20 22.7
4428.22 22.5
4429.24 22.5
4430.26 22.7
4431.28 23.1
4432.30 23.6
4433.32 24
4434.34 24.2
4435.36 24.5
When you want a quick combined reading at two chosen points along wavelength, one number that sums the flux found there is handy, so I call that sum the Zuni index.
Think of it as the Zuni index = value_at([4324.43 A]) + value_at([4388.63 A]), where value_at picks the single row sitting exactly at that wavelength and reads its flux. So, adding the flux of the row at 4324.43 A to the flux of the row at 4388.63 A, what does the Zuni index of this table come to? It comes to 46.3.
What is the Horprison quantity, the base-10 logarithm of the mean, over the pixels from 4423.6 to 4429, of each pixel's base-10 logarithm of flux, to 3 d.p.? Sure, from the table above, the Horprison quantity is 0.134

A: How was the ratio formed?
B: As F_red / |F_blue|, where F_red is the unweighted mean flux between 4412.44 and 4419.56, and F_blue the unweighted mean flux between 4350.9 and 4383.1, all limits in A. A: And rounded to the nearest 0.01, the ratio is 0.96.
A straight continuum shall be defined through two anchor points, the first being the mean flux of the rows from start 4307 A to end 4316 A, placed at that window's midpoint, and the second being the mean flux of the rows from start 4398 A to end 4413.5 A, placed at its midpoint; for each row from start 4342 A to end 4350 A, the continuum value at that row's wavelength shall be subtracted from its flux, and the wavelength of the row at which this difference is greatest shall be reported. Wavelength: 4342.39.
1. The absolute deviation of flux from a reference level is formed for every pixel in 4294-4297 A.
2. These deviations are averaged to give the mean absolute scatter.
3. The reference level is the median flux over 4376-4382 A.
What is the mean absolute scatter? 2.4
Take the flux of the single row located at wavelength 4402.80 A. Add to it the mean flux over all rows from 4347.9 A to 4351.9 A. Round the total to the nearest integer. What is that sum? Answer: 43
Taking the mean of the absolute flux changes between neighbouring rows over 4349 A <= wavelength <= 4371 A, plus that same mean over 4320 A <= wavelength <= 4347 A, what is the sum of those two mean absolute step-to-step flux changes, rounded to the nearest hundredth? 1.08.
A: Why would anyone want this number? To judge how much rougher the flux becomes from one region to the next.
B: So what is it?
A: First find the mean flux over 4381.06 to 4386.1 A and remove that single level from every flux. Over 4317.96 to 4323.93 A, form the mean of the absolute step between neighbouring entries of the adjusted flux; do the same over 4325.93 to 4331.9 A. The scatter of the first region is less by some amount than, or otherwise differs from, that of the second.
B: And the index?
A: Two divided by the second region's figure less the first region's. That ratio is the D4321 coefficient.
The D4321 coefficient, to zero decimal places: -14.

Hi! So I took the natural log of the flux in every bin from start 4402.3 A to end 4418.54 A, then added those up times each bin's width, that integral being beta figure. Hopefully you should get 50.2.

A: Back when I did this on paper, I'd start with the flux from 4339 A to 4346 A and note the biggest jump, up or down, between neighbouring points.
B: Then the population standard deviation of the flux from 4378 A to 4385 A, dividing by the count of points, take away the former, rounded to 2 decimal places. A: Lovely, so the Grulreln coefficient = -1.88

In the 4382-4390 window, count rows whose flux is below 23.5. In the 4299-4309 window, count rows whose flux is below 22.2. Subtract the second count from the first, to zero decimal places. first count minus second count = -9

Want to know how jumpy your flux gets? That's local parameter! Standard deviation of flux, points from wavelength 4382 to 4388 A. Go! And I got 0.8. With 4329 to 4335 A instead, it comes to 0.3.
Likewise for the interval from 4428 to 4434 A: 0.6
